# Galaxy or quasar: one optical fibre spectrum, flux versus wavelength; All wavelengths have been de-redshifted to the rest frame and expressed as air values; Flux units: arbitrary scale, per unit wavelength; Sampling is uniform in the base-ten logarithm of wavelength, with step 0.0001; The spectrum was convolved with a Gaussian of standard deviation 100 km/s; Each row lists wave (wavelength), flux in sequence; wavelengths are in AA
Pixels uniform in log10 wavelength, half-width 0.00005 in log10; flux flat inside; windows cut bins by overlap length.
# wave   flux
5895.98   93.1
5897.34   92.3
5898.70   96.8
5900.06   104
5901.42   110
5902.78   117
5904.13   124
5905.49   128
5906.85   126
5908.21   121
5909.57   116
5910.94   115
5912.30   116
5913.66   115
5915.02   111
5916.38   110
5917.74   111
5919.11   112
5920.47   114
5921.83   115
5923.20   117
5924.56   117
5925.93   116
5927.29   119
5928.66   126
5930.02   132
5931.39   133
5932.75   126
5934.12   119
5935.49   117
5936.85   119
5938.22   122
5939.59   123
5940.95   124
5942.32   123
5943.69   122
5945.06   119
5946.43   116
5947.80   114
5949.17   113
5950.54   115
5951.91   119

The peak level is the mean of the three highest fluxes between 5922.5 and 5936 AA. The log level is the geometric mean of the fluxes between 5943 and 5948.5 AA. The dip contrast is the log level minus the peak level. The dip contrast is -13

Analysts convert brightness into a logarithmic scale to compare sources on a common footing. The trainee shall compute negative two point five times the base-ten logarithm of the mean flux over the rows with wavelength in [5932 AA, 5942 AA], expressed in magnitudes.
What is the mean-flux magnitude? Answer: -5.21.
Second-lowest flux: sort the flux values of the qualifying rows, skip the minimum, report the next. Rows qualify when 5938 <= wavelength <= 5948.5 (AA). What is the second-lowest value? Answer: 116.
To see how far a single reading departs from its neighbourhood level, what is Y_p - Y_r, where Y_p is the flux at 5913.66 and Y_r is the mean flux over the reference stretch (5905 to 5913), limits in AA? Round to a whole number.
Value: -5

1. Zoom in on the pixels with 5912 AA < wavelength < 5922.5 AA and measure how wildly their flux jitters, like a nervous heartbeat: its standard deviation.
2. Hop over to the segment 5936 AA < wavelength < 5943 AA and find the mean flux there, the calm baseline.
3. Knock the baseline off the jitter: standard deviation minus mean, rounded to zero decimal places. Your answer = -120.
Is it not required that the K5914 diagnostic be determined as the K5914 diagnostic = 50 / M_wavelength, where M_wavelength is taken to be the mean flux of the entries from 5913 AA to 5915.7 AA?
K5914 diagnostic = 0.442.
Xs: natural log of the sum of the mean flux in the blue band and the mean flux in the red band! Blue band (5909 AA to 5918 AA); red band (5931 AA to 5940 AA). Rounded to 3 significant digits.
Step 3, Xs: 5.46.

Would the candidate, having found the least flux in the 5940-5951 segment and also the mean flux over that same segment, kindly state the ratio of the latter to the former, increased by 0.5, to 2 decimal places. 1.55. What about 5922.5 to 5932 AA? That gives 1.56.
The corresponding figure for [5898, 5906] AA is 1.67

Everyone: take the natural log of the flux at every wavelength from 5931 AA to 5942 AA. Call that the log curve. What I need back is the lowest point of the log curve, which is 4.76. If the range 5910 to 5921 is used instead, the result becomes 4.70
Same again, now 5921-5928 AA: 4.74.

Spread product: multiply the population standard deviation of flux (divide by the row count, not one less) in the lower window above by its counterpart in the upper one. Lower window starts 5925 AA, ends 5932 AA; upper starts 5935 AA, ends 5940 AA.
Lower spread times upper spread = 16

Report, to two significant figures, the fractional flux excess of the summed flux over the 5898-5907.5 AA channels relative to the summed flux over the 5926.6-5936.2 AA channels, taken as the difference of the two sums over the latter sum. -0.076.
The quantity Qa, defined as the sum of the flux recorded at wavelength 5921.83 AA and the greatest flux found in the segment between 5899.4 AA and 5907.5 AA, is 243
